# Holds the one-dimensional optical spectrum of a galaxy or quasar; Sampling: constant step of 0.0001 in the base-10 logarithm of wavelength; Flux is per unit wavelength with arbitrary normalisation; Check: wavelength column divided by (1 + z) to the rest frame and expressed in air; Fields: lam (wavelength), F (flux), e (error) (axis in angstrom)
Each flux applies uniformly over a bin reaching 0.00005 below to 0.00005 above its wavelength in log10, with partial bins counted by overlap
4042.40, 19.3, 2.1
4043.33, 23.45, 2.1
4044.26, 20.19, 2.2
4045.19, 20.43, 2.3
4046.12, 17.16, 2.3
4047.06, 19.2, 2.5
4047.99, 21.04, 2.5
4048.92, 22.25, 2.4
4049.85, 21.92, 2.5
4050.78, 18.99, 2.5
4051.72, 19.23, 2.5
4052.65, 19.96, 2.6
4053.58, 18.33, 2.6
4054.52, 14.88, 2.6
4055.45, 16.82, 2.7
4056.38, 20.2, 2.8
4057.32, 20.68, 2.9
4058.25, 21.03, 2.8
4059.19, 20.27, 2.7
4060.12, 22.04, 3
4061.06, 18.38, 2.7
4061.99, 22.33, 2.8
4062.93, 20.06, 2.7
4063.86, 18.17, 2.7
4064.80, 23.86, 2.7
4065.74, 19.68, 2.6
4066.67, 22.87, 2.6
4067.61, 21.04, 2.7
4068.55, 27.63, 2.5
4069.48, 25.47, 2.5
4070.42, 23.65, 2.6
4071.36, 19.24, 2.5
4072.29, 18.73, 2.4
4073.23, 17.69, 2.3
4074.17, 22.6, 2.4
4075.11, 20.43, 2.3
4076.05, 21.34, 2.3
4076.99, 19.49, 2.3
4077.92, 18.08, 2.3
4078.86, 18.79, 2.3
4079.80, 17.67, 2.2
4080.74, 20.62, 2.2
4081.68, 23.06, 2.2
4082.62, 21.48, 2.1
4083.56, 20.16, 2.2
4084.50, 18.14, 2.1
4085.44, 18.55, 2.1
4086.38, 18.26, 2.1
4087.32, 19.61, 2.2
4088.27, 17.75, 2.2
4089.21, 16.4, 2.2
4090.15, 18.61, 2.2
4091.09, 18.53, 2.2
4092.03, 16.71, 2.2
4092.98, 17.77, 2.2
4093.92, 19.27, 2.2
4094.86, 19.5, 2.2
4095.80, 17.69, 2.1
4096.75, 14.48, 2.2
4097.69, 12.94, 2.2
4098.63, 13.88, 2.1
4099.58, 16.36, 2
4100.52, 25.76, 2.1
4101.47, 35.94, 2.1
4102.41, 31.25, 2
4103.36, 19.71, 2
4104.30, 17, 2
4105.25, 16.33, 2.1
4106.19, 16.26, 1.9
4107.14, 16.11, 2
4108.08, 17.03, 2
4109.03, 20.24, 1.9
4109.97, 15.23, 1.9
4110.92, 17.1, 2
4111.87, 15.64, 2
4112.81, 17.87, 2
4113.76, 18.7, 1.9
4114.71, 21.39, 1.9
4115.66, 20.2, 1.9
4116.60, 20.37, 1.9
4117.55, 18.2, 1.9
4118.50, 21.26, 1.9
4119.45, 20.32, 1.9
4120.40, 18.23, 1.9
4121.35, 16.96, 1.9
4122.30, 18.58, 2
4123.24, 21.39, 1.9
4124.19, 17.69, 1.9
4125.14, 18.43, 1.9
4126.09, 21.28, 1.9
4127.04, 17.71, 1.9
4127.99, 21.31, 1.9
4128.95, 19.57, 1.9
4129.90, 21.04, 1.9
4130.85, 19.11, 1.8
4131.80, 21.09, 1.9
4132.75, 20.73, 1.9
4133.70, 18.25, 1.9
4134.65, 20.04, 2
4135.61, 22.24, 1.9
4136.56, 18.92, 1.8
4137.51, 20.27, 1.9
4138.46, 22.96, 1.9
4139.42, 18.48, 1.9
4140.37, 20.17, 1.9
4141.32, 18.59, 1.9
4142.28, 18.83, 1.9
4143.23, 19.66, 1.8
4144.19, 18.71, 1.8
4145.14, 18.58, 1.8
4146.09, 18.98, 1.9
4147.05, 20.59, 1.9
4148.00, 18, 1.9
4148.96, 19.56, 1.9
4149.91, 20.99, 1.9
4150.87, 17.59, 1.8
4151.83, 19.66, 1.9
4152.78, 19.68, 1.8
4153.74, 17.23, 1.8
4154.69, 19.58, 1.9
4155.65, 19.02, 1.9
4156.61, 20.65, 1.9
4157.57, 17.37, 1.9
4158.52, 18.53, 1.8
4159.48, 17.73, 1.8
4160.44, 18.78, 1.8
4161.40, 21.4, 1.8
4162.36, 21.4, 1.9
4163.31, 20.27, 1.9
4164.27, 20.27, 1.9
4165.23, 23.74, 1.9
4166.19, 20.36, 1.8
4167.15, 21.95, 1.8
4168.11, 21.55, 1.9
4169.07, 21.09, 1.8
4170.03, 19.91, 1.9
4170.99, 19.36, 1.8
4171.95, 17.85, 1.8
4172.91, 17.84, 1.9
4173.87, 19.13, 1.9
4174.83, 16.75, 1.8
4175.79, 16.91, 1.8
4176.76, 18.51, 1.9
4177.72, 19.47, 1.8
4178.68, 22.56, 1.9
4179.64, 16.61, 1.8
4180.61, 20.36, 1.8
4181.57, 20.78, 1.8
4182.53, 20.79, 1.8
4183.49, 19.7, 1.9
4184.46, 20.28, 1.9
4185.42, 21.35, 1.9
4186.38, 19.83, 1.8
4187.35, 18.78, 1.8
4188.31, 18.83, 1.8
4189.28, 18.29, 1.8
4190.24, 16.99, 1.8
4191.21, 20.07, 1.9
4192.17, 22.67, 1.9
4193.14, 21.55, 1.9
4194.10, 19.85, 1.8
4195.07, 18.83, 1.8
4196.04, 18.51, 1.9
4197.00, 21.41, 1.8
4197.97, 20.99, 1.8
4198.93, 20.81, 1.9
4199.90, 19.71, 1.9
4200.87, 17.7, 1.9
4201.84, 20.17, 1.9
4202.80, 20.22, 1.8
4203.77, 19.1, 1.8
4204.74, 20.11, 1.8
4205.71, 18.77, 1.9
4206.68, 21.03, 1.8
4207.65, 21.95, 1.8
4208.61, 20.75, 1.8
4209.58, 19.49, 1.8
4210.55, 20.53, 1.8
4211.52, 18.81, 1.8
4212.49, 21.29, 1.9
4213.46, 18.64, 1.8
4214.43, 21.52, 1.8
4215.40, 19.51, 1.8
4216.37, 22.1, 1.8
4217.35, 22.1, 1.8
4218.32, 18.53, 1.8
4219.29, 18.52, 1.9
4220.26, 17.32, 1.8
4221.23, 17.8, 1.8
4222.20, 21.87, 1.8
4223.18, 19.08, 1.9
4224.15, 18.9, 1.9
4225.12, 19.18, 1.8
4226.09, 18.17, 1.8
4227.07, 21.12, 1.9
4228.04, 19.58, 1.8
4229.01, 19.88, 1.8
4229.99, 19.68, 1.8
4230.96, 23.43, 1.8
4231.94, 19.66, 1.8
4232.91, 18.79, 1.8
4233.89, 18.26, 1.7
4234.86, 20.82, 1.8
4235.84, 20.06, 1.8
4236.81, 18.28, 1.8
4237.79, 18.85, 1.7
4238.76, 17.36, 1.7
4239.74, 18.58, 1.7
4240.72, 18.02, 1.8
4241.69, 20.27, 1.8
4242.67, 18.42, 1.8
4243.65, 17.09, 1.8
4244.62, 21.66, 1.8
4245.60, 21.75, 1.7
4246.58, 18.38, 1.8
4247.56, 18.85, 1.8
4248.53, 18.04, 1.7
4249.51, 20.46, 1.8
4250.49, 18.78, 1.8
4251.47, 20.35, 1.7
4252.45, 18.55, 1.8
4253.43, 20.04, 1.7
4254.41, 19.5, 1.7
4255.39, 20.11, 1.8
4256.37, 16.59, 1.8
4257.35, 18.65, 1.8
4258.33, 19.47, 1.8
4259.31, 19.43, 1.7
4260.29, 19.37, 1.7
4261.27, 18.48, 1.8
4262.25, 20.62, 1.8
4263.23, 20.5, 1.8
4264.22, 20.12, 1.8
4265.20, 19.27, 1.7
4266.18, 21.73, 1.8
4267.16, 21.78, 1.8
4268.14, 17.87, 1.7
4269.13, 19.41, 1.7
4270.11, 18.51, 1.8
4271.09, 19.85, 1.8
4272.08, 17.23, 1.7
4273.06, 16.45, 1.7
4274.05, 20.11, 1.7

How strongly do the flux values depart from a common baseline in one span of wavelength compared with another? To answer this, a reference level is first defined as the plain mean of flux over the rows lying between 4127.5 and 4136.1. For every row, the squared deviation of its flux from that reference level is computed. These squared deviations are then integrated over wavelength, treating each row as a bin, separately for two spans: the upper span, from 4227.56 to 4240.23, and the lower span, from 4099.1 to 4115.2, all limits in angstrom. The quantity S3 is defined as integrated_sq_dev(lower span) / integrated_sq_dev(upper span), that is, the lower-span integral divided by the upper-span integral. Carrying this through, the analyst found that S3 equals 14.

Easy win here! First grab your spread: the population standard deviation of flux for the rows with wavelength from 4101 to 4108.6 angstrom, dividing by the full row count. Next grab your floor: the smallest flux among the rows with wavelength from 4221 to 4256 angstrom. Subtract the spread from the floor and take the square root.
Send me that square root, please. 3.1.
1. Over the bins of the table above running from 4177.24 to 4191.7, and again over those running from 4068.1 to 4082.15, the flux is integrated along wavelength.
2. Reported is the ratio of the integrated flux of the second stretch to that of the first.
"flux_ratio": 1.04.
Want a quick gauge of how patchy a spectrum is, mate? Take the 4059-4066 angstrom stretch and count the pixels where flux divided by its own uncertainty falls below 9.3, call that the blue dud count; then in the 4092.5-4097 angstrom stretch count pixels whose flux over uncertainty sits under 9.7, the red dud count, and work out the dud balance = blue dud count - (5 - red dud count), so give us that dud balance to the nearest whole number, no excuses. 8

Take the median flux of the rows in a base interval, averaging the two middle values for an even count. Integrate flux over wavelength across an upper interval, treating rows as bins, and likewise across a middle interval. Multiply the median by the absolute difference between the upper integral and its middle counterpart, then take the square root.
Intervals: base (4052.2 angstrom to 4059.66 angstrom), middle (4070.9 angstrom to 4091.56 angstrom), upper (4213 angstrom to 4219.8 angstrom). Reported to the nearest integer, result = 73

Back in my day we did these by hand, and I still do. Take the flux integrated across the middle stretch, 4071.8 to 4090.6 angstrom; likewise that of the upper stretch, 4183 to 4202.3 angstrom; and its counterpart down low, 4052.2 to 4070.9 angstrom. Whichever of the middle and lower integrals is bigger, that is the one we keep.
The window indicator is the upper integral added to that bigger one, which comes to 773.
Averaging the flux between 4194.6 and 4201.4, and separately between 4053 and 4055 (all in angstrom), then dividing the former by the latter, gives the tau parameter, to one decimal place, 1.2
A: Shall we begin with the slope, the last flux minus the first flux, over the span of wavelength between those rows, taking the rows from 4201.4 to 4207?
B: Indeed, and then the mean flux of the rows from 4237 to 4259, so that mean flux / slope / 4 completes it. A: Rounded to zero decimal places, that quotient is 27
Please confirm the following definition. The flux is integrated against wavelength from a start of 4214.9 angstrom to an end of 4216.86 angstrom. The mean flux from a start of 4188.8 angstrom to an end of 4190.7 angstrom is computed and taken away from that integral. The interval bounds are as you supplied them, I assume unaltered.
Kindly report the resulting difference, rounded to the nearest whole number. 23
